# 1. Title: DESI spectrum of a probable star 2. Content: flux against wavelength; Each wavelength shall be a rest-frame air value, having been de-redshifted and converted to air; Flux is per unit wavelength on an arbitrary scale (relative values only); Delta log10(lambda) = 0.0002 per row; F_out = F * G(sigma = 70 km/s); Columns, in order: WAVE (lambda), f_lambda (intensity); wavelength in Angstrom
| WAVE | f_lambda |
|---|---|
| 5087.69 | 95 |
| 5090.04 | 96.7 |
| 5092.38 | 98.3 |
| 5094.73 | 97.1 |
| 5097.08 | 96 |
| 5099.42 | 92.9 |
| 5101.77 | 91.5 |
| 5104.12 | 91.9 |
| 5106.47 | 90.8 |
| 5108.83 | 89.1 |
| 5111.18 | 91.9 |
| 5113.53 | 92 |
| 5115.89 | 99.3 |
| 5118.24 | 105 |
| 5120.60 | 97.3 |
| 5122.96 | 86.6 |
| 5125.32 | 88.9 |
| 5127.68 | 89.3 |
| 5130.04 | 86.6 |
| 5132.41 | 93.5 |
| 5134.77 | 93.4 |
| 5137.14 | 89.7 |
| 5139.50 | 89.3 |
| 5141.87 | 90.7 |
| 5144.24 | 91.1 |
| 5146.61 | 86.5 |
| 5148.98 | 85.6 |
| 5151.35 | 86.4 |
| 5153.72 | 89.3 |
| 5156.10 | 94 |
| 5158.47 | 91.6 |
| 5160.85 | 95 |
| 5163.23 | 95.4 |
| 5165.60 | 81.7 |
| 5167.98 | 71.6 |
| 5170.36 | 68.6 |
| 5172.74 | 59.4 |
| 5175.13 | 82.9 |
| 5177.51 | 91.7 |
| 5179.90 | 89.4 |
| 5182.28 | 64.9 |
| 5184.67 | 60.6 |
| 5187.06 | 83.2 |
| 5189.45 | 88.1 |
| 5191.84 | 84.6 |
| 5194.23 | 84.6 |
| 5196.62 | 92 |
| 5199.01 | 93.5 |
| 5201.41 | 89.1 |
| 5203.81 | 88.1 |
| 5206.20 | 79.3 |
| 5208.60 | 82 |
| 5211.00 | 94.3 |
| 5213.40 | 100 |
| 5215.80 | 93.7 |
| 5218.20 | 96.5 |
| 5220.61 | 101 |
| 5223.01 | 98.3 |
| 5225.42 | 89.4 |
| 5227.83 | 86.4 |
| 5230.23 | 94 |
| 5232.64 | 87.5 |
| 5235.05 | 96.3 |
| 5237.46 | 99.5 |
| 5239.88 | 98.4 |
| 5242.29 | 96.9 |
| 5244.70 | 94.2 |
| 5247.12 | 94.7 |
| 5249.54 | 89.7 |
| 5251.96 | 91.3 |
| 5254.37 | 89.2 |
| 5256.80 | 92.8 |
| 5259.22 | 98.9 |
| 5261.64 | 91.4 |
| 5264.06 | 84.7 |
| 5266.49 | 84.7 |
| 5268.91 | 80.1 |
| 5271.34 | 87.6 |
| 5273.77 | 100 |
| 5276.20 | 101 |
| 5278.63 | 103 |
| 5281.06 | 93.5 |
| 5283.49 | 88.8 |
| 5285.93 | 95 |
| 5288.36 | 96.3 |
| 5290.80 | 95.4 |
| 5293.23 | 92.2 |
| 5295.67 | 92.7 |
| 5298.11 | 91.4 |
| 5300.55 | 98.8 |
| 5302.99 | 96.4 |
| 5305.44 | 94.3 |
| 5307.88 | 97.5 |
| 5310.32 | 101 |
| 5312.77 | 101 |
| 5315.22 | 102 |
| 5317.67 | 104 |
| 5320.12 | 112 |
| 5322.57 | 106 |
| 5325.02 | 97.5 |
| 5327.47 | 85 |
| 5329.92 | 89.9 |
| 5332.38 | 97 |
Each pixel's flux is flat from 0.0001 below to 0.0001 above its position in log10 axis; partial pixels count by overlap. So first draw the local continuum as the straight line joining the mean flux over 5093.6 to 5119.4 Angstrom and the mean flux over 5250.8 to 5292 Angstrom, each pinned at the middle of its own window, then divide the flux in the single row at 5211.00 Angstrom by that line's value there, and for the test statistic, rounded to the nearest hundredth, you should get 1.01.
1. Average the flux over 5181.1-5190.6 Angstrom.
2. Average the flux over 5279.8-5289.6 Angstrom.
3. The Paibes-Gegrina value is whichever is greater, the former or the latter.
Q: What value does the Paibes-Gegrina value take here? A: 93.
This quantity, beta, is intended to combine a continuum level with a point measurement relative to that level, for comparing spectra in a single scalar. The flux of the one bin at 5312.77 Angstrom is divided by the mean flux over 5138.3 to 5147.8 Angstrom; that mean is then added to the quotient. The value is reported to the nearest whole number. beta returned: 91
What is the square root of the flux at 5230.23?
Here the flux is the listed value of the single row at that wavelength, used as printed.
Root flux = 9.70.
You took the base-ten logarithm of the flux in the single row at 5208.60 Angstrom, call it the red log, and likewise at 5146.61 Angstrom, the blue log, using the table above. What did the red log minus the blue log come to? -0.02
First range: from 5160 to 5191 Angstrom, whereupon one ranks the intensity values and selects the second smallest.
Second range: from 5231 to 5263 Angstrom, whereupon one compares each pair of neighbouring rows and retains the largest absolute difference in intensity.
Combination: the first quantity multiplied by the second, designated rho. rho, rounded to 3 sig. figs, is 533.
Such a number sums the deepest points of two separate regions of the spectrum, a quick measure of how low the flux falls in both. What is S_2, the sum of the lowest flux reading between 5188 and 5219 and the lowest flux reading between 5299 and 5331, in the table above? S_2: 164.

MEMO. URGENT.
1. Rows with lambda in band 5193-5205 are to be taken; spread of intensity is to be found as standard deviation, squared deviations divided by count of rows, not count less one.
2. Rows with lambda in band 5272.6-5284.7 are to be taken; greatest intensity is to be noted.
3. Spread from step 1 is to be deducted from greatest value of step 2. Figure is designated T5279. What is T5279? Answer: 99.9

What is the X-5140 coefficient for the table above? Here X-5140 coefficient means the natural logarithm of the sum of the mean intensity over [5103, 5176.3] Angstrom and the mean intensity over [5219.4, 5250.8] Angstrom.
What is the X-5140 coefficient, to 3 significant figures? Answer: 5.21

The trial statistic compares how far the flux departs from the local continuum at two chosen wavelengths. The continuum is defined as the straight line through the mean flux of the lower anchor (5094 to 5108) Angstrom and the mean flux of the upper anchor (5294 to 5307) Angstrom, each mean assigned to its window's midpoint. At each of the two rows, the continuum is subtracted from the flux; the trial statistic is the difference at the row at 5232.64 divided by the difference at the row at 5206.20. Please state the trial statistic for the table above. 0.5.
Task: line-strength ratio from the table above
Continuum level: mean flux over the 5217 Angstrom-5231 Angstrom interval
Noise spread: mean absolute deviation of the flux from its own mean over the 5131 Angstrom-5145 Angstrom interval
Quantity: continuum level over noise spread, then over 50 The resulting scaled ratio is 1.3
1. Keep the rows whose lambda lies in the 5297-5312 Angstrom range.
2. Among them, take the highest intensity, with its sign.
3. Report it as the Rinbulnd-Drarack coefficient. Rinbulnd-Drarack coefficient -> 101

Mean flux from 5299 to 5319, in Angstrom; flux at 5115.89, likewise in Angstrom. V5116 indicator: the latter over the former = 1.00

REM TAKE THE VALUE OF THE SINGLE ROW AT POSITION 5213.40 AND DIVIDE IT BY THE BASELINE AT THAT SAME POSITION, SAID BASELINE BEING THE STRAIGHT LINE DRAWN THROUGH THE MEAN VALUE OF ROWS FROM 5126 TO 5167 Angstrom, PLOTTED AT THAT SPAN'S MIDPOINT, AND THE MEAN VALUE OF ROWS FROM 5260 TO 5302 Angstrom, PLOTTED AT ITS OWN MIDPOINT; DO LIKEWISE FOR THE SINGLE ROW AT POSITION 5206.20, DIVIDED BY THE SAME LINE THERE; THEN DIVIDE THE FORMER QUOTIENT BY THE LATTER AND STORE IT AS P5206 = 1.26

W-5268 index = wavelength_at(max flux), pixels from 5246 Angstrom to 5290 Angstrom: 5278.63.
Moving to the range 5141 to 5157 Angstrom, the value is 5156.10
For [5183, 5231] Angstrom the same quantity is 5220.61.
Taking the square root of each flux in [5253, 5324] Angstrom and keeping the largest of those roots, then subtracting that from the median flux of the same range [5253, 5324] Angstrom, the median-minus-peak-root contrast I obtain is 84.8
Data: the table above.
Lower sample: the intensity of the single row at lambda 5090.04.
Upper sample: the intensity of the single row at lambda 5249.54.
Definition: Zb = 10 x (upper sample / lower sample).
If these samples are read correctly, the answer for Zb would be 9.3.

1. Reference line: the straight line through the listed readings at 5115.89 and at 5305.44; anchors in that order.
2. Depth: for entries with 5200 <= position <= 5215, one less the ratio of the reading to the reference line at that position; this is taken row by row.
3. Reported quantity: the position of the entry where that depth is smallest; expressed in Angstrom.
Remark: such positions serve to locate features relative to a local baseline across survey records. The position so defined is 5213.40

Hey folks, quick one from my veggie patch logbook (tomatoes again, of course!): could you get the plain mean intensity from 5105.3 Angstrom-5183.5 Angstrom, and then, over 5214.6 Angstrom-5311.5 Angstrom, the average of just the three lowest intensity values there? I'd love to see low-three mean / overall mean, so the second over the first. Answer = 0.95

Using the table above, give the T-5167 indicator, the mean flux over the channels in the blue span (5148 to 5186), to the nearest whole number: 82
